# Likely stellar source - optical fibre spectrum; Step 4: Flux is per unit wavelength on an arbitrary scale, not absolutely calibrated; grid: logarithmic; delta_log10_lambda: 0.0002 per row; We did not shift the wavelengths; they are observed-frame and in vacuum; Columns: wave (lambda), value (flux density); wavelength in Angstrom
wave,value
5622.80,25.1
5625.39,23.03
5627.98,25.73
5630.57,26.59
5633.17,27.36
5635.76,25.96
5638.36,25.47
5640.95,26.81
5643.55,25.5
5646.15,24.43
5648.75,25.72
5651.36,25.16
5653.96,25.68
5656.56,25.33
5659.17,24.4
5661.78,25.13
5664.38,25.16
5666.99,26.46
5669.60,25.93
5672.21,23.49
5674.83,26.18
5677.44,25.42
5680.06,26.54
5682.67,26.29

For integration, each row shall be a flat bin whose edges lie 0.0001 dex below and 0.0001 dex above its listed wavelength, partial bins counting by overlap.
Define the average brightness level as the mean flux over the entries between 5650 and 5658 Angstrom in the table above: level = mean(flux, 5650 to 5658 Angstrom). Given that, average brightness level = 25.4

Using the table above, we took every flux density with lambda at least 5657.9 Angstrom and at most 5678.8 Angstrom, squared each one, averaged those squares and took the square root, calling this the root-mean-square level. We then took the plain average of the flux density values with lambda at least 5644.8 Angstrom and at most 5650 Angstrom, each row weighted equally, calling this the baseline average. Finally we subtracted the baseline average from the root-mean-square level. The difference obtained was 0.2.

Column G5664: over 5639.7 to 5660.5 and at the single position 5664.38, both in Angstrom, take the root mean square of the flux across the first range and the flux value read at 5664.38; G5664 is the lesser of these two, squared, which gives 633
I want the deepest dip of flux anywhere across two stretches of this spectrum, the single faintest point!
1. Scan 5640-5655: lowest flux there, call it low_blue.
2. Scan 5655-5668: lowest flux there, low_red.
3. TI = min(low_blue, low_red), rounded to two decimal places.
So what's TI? 24.40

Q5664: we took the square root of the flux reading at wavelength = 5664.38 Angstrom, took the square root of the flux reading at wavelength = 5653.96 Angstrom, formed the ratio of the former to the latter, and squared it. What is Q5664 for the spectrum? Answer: 0.98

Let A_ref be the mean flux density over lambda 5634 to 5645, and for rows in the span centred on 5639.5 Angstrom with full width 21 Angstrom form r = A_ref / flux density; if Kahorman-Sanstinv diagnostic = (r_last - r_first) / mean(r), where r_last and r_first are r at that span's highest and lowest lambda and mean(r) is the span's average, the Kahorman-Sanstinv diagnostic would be 0.033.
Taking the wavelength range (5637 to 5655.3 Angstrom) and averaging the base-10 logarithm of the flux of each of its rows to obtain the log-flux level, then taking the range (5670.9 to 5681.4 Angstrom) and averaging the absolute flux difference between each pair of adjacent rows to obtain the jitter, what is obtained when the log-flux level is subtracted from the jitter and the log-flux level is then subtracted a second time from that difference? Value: -1.29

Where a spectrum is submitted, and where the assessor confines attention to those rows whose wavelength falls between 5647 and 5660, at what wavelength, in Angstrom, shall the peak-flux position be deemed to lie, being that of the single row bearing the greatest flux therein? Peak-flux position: 5648.75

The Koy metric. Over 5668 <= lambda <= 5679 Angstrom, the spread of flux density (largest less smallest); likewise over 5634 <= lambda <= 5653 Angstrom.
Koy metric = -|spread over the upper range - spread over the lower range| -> -0.3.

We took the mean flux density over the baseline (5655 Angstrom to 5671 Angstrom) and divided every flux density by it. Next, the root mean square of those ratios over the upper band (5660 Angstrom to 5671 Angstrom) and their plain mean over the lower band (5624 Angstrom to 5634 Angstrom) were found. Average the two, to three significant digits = 1.01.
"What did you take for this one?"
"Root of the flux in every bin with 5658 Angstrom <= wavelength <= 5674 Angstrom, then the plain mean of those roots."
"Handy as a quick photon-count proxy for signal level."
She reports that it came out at 5.01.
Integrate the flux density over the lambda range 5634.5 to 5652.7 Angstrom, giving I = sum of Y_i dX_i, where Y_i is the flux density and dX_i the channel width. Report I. 465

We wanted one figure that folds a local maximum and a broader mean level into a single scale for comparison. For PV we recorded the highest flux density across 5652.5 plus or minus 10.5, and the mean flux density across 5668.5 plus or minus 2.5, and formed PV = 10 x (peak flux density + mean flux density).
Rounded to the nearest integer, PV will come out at 519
